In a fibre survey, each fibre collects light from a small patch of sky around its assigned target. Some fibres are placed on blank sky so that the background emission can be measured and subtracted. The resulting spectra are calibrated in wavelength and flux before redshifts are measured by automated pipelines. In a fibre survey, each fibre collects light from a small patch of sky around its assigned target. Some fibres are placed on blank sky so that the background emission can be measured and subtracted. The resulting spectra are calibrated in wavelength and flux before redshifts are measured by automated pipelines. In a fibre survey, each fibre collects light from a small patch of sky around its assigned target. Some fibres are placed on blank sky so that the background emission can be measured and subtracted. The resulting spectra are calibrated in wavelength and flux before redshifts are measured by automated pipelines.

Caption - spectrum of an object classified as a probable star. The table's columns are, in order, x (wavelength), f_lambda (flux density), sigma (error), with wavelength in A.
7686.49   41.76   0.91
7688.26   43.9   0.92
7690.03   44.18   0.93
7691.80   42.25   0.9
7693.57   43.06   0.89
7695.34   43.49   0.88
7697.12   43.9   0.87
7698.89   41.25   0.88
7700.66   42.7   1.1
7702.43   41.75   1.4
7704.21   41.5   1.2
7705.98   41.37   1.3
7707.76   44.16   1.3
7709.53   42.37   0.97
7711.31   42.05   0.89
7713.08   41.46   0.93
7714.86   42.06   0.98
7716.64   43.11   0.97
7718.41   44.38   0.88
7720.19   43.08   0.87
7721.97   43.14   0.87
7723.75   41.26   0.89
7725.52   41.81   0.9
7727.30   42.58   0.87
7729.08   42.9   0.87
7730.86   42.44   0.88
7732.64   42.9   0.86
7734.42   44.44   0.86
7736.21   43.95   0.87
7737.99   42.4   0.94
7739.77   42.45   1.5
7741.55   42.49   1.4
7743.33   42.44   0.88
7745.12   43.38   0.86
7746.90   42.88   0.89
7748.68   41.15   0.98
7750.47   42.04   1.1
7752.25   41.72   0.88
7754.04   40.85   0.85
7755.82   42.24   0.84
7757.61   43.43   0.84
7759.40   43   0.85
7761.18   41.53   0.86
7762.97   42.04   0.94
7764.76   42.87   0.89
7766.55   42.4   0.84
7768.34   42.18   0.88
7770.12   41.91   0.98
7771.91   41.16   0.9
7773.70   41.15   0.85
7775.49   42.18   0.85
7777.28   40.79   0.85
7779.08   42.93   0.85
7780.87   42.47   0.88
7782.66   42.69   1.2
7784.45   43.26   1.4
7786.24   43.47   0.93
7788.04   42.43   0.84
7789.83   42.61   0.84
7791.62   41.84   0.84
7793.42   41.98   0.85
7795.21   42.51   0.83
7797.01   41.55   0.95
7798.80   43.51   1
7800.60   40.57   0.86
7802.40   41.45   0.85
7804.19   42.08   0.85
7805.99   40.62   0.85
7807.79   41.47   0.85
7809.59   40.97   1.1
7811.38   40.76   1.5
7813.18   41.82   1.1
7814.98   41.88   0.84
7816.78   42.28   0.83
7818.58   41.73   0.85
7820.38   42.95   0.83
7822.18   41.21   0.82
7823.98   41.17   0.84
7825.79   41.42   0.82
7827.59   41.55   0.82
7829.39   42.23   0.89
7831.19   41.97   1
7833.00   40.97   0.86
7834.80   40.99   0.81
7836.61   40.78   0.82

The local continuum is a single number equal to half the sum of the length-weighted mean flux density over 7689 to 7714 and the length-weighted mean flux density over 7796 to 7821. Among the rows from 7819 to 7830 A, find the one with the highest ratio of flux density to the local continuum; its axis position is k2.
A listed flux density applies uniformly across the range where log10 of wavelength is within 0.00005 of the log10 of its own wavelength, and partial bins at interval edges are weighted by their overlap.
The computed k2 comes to 7820.38 A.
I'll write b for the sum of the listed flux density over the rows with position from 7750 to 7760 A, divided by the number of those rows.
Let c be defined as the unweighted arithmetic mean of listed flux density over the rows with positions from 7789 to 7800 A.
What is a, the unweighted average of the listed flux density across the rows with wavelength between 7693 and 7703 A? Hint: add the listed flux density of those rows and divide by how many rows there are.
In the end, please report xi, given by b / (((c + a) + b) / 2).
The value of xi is 0.664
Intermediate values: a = 42.7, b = 42.2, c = 42.3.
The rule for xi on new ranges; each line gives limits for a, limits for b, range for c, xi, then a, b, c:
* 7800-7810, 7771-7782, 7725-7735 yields 0.664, 41.2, 41.8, 42.8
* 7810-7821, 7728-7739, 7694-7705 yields 0.677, 41.9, 43.2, 42.4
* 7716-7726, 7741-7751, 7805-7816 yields 0.671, 42.8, 42.4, 41.3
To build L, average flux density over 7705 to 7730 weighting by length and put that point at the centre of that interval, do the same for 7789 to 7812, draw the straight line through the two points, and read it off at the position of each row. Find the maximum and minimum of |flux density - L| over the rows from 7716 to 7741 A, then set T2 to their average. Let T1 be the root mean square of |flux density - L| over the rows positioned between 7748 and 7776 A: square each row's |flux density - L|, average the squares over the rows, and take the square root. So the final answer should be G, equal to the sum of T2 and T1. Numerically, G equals 1.75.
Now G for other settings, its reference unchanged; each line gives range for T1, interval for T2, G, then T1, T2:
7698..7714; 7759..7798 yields 1.90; 1.07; 0.83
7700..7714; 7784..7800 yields 1.92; 1.00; 0.92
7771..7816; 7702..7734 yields 1.78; 0.85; 0.93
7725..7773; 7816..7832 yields 1.53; 0.79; 0.74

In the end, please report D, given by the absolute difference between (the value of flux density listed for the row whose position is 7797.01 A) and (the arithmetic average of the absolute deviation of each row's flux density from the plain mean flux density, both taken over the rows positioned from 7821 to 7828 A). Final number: 41.4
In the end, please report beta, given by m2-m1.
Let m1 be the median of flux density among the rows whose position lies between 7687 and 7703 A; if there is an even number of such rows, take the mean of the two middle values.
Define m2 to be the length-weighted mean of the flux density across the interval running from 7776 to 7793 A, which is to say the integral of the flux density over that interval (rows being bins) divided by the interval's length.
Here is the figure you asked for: -0.6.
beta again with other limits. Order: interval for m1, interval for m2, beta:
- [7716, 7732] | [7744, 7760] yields -0.6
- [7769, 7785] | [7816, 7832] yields -0.3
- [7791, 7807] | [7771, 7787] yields 0.4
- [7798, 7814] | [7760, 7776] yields 0.5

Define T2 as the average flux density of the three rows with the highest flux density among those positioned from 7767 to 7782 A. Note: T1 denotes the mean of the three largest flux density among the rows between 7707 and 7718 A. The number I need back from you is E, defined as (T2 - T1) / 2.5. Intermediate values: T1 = 43.2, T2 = 42.53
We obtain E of -0.3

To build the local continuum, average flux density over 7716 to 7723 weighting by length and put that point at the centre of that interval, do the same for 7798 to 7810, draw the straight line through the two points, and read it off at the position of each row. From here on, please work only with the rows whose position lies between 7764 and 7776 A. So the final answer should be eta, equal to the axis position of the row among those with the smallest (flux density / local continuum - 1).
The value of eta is 7771.91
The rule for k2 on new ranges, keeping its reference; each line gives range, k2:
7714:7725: 7718.41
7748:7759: 7757.61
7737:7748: 7745.12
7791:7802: 7798.80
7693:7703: 7697.12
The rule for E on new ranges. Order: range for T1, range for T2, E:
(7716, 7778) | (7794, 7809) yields -0.6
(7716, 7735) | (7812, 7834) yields -0.6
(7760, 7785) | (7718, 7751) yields 0.5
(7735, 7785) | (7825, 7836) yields -0.7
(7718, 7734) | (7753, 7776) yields -0.2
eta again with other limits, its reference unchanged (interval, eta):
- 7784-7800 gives 7797.01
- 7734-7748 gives 7737.99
